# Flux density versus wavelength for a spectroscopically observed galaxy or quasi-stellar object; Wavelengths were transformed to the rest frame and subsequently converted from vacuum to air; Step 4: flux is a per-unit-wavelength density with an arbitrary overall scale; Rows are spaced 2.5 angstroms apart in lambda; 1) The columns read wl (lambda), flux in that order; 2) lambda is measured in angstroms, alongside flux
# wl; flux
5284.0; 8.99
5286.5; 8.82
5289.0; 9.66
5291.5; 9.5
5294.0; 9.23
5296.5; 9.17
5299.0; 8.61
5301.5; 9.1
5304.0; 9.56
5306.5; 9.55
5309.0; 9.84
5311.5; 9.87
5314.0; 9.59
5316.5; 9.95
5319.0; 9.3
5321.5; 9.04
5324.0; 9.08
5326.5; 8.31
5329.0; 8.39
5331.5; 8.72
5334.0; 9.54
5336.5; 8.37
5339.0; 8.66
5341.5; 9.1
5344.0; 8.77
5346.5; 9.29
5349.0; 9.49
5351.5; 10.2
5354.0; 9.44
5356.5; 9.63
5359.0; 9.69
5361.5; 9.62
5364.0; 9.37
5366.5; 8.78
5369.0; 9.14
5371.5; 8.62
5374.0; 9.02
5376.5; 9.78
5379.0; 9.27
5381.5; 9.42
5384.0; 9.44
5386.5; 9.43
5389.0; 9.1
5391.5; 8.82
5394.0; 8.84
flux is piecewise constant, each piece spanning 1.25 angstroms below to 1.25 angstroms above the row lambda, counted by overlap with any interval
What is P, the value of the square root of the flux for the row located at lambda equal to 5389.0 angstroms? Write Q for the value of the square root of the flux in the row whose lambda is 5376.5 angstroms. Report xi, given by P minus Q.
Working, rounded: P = 3.02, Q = 3.13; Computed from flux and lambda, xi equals -0.11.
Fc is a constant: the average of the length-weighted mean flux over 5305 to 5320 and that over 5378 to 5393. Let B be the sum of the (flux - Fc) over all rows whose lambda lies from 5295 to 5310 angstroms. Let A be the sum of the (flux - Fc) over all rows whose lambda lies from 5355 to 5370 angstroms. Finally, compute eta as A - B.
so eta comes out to 0.4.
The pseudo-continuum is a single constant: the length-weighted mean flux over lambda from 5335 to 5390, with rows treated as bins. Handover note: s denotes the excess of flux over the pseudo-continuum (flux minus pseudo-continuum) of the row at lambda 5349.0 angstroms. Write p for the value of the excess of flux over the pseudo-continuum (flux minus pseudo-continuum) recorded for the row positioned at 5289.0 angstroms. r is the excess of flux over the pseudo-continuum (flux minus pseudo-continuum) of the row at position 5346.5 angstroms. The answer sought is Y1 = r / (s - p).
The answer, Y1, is -0.19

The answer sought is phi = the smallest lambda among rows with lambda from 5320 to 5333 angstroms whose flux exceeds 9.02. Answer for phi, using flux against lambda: 5321.5 angstroms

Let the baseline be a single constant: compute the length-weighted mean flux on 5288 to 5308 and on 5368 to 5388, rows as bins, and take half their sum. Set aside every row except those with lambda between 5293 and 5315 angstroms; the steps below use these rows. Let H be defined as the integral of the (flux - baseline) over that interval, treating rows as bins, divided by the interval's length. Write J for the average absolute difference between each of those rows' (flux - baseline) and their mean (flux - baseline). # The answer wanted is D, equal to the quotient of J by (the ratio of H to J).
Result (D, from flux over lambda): 1.0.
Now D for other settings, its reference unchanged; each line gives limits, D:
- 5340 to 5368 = 0.9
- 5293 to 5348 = -1.1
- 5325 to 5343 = -0.2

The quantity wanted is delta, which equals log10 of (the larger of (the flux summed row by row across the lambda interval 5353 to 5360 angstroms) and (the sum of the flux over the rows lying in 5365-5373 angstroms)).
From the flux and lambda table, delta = 1.46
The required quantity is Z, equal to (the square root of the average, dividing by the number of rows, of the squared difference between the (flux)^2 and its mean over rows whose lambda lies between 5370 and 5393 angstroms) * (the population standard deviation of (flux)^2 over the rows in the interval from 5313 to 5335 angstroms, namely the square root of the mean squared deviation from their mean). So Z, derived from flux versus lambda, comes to 59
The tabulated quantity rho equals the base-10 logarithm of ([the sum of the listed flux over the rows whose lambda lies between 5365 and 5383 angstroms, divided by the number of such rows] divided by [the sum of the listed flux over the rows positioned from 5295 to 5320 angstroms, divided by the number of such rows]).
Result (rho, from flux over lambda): -0.014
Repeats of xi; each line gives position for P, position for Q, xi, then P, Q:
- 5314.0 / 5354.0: 0.02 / 3.10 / 3.07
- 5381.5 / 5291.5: -0.01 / 3.07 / 3.08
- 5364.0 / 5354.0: -0.01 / 3.06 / 3.07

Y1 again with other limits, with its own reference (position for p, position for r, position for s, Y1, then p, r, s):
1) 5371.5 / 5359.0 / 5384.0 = 0.53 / -0.64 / 0.4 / 0.18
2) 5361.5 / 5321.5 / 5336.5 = 0.17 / 0.36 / -0.2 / -0.89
